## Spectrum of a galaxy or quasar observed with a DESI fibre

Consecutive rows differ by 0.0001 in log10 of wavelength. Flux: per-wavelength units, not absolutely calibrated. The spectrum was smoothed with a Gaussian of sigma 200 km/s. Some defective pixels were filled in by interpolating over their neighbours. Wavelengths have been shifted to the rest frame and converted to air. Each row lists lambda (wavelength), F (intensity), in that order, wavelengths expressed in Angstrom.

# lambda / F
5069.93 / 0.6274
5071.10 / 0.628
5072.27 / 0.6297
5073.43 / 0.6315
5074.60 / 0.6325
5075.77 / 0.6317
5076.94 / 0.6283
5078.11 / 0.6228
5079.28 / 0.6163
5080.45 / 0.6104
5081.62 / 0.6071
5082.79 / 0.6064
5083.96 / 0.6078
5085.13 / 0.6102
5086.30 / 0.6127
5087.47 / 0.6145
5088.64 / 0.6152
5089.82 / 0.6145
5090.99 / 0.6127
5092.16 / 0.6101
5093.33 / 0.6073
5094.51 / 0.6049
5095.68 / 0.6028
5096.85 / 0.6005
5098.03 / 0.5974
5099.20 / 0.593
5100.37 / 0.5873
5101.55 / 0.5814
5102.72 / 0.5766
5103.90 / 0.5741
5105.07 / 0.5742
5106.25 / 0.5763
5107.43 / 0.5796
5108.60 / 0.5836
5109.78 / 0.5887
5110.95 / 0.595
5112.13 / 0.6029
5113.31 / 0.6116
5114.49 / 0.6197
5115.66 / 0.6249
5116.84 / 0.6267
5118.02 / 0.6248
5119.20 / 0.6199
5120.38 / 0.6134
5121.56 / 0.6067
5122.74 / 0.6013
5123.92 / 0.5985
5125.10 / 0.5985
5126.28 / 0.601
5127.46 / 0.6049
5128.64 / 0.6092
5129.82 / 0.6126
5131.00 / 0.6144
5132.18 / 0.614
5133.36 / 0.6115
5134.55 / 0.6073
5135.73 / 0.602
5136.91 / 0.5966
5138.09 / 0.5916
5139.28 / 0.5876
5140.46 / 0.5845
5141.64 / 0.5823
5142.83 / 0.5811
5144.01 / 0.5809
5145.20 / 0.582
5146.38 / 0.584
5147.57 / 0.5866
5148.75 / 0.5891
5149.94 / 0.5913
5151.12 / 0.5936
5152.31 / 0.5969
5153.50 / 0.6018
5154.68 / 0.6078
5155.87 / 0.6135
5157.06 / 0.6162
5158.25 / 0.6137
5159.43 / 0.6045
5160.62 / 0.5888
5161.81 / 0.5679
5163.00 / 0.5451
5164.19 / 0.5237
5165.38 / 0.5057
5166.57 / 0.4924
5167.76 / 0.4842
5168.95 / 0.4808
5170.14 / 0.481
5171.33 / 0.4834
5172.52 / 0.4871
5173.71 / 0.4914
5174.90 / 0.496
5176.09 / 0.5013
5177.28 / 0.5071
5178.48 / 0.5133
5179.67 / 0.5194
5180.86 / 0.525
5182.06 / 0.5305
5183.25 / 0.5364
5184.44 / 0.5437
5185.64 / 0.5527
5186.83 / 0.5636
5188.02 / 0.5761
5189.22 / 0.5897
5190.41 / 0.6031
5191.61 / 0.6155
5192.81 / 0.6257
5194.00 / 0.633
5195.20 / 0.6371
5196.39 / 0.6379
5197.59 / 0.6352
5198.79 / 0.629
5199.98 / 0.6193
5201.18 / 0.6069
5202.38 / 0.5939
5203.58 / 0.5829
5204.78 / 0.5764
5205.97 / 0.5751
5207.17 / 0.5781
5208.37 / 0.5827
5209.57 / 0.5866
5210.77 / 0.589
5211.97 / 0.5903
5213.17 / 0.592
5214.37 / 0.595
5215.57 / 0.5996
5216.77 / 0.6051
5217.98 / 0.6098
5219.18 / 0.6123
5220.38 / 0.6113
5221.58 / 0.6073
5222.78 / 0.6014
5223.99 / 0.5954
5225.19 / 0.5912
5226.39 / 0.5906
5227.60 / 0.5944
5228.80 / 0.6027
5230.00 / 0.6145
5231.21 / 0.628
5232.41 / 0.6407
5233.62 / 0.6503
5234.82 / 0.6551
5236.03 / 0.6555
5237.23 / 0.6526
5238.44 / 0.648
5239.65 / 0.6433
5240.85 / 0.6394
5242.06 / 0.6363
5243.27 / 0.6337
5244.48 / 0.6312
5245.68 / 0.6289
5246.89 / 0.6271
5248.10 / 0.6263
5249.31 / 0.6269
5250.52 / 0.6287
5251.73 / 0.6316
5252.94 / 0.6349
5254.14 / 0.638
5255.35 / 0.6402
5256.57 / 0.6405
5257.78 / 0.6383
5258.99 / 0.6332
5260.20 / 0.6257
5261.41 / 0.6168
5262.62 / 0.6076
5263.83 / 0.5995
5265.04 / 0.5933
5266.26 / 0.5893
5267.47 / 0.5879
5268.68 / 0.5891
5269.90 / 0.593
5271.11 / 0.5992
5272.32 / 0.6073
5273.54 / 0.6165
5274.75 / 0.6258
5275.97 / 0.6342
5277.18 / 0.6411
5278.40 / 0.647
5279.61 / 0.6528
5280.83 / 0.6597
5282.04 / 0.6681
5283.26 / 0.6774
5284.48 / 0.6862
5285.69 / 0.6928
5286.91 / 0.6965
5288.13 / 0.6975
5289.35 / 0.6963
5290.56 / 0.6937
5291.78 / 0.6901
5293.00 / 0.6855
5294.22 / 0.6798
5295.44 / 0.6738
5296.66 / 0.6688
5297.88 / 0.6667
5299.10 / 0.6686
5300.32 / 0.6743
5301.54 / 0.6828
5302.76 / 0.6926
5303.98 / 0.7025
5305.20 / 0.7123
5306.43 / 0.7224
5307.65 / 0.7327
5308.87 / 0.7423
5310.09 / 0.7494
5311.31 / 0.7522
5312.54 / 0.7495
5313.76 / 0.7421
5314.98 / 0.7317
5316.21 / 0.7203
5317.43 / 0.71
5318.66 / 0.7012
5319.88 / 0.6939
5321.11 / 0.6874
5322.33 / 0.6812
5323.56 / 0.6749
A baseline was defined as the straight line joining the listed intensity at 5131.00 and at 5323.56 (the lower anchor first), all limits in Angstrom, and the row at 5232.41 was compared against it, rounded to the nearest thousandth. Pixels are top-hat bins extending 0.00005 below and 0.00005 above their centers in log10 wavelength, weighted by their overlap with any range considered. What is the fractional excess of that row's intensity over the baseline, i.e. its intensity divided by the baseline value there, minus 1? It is -0.009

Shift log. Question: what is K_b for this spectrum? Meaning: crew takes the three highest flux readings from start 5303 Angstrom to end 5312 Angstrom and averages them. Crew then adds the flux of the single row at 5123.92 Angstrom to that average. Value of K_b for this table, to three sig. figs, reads 1.35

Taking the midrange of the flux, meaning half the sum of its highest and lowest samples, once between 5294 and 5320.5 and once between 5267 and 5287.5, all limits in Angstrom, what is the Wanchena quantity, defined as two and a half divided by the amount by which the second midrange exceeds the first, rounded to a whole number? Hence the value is -37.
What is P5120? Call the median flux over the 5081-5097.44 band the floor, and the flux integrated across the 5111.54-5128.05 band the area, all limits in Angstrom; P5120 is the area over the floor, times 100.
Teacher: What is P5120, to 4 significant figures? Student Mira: 1656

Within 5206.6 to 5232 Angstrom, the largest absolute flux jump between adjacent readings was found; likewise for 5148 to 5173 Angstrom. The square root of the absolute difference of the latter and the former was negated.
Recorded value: -0.10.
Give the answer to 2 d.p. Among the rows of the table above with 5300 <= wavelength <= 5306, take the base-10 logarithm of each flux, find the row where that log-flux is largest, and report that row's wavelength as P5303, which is 5305.20 Angstrom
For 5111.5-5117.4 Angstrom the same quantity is 5116.84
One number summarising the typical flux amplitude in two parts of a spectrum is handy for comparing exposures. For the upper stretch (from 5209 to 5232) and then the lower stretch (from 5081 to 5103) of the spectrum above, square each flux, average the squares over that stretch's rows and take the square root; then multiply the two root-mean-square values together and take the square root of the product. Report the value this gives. 0.602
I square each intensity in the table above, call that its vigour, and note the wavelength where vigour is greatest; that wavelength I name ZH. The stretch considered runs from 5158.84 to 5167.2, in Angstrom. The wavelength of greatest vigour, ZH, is 5159.43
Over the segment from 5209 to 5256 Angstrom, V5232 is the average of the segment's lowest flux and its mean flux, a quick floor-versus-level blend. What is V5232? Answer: 0.603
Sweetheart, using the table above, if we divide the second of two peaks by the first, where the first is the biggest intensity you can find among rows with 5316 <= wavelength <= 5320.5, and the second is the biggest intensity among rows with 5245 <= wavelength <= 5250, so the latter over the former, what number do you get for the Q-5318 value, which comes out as 0.87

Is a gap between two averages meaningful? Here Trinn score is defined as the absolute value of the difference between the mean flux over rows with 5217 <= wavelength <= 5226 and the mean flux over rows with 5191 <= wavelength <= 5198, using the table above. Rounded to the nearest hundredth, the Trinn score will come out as 0.03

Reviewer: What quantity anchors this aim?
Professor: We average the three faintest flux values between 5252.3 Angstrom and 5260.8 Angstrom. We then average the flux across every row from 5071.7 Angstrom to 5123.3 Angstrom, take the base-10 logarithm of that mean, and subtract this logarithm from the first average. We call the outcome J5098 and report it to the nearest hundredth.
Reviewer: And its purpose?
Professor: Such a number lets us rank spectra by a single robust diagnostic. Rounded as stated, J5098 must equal 0.85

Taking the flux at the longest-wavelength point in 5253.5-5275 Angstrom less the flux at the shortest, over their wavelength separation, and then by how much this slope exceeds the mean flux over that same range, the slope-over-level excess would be -0.614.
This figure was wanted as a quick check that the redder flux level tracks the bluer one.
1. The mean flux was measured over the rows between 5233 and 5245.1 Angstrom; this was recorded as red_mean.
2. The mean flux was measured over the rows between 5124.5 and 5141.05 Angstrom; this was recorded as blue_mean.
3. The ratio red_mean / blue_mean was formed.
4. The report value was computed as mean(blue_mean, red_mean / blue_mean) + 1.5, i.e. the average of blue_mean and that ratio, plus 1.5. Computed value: 2.34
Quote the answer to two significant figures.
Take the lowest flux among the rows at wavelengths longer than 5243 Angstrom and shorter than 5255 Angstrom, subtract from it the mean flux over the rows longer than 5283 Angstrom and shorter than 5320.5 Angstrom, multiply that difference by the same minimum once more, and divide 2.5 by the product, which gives -52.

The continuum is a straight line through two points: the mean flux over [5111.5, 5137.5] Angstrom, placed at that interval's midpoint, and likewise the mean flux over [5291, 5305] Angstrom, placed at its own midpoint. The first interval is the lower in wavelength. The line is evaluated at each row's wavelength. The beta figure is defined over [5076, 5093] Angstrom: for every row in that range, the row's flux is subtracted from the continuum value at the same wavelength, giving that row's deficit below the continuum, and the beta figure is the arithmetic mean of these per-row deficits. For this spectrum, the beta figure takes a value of -0.020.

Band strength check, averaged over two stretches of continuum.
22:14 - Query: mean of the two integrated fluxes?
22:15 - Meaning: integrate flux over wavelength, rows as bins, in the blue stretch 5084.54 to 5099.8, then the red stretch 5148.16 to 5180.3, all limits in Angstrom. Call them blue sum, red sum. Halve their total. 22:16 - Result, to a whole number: 13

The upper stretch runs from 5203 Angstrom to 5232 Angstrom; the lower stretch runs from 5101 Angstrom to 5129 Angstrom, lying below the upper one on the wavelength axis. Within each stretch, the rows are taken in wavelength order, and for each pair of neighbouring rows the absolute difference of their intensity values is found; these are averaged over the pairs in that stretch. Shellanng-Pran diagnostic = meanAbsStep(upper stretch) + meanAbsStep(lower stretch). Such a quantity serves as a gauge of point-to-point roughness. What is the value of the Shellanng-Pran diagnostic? 0.0088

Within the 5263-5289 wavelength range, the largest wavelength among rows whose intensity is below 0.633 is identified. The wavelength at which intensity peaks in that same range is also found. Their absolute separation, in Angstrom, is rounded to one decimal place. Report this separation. 13.4 Angstrom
